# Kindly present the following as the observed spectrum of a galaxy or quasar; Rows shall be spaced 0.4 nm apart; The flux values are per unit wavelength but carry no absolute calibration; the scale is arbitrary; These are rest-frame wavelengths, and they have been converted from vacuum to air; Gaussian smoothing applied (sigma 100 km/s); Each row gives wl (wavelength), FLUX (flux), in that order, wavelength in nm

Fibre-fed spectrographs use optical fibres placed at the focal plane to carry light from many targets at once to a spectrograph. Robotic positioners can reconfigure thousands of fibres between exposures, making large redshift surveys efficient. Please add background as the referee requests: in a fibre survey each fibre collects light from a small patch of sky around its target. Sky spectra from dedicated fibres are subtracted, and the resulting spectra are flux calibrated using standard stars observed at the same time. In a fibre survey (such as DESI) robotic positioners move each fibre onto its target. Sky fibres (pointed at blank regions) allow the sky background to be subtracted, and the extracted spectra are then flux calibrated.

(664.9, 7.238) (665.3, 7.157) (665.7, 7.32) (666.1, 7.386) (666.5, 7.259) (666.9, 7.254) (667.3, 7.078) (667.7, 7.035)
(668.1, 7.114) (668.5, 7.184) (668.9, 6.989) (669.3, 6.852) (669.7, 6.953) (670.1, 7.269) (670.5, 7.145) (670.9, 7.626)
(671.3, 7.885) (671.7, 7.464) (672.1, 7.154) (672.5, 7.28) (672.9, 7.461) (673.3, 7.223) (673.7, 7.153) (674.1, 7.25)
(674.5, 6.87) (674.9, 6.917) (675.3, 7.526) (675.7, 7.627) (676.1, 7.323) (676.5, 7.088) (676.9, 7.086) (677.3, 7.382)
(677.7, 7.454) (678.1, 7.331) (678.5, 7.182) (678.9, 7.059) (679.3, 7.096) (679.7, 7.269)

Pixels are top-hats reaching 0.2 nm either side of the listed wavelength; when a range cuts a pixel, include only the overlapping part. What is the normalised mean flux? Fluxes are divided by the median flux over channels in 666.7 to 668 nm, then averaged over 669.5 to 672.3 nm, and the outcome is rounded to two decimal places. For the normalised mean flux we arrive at 1.04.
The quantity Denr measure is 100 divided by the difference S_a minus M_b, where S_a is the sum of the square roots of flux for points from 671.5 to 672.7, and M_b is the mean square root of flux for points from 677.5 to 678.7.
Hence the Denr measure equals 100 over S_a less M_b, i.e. 18.5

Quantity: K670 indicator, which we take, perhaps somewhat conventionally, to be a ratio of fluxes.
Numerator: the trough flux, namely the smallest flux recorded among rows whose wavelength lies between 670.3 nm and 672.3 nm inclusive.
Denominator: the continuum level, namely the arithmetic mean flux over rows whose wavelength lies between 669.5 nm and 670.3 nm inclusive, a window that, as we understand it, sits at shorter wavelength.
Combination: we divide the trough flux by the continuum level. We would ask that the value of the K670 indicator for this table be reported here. 1.005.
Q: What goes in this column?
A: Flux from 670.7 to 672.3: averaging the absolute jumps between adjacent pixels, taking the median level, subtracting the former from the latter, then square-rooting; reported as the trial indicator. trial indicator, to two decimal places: 2.69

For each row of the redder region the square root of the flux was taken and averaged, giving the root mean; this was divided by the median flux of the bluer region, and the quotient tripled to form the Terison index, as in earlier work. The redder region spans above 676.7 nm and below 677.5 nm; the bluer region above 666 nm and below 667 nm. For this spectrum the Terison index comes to 1.112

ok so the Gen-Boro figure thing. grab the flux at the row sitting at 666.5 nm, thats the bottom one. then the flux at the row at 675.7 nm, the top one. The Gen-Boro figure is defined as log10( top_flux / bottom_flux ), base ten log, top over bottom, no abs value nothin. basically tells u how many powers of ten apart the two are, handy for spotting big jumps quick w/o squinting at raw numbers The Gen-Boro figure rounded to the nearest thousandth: 0.021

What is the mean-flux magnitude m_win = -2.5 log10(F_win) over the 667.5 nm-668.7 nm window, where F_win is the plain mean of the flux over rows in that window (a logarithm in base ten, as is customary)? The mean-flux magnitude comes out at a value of -2.13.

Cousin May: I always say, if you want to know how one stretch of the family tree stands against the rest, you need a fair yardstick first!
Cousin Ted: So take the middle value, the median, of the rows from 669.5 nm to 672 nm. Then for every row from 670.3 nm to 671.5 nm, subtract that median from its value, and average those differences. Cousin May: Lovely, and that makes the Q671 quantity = 0.19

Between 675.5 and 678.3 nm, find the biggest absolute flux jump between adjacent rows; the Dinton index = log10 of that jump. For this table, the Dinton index -0.52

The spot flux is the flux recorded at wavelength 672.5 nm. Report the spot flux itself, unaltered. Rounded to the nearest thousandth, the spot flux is 7.280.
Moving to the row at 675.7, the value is 7.627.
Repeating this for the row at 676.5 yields 7.088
